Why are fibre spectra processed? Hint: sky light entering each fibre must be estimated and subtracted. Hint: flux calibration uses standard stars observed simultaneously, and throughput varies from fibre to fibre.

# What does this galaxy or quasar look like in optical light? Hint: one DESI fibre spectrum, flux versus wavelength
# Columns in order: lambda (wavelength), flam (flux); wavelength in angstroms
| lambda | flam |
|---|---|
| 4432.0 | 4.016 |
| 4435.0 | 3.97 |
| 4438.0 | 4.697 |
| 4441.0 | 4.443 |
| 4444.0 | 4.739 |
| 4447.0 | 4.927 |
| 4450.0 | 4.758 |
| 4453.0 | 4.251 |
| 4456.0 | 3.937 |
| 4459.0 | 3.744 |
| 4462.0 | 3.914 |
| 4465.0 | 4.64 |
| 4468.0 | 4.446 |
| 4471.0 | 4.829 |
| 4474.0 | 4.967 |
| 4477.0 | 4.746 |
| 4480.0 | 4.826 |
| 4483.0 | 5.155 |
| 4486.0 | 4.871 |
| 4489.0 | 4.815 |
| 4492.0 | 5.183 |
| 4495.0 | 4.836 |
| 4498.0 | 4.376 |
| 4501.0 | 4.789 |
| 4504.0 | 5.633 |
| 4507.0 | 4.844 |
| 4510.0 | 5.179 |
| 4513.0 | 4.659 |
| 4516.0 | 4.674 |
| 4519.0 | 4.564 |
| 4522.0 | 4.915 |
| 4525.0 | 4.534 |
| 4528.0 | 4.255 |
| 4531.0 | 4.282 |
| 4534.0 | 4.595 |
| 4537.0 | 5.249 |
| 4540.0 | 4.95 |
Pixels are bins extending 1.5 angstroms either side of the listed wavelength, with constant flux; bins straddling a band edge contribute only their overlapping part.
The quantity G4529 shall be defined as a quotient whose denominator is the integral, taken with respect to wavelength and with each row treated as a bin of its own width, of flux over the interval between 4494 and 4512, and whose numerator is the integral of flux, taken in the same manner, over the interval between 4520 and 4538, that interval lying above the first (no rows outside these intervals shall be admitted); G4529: 0.94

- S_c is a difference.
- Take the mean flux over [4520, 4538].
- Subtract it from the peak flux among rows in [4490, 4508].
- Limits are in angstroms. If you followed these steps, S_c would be 1.0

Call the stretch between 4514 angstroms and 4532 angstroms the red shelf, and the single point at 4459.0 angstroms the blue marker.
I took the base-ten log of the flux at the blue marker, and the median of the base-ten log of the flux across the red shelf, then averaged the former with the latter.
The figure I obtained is 0.616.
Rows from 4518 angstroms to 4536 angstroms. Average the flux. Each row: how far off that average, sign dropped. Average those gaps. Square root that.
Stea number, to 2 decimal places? 0.41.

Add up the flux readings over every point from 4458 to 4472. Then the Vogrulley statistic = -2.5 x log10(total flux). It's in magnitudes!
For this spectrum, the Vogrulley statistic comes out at -3.33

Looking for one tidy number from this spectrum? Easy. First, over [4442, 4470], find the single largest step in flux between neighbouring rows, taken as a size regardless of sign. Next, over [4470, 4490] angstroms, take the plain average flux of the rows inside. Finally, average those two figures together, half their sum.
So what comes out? 2.81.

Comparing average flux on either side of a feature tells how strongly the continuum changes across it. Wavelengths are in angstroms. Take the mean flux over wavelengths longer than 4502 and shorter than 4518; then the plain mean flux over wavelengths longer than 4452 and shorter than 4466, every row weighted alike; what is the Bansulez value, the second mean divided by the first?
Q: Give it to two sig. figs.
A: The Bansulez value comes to 0.82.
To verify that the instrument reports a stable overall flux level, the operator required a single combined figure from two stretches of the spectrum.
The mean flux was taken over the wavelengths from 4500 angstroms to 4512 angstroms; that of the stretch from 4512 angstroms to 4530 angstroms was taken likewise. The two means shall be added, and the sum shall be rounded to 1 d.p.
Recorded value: 9.7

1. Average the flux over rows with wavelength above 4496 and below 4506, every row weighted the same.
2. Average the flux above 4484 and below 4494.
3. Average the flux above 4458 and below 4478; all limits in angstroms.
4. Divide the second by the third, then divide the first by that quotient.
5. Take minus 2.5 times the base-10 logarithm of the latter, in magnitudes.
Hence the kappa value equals -1.62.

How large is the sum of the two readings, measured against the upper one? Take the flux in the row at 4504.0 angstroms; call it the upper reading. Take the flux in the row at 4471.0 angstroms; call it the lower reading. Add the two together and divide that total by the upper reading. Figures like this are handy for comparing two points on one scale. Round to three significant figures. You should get 1.86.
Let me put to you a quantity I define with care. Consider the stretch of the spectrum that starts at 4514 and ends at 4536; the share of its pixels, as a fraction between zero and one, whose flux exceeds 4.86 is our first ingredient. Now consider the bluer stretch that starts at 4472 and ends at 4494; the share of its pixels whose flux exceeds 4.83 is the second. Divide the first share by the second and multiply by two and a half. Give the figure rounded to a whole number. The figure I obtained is 1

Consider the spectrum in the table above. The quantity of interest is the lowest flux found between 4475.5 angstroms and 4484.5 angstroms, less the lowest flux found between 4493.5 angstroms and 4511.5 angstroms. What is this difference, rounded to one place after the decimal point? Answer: 0.4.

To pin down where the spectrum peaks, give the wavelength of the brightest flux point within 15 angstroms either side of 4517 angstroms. 4504.0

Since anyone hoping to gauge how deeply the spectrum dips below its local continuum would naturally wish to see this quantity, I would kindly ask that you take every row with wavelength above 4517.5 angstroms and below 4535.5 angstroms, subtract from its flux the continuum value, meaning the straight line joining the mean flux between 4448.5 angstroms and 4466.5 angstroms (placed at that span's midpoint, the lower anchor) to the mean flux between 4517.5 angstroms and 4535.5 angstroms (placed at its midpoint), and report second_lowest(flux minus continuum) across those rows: -0.3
